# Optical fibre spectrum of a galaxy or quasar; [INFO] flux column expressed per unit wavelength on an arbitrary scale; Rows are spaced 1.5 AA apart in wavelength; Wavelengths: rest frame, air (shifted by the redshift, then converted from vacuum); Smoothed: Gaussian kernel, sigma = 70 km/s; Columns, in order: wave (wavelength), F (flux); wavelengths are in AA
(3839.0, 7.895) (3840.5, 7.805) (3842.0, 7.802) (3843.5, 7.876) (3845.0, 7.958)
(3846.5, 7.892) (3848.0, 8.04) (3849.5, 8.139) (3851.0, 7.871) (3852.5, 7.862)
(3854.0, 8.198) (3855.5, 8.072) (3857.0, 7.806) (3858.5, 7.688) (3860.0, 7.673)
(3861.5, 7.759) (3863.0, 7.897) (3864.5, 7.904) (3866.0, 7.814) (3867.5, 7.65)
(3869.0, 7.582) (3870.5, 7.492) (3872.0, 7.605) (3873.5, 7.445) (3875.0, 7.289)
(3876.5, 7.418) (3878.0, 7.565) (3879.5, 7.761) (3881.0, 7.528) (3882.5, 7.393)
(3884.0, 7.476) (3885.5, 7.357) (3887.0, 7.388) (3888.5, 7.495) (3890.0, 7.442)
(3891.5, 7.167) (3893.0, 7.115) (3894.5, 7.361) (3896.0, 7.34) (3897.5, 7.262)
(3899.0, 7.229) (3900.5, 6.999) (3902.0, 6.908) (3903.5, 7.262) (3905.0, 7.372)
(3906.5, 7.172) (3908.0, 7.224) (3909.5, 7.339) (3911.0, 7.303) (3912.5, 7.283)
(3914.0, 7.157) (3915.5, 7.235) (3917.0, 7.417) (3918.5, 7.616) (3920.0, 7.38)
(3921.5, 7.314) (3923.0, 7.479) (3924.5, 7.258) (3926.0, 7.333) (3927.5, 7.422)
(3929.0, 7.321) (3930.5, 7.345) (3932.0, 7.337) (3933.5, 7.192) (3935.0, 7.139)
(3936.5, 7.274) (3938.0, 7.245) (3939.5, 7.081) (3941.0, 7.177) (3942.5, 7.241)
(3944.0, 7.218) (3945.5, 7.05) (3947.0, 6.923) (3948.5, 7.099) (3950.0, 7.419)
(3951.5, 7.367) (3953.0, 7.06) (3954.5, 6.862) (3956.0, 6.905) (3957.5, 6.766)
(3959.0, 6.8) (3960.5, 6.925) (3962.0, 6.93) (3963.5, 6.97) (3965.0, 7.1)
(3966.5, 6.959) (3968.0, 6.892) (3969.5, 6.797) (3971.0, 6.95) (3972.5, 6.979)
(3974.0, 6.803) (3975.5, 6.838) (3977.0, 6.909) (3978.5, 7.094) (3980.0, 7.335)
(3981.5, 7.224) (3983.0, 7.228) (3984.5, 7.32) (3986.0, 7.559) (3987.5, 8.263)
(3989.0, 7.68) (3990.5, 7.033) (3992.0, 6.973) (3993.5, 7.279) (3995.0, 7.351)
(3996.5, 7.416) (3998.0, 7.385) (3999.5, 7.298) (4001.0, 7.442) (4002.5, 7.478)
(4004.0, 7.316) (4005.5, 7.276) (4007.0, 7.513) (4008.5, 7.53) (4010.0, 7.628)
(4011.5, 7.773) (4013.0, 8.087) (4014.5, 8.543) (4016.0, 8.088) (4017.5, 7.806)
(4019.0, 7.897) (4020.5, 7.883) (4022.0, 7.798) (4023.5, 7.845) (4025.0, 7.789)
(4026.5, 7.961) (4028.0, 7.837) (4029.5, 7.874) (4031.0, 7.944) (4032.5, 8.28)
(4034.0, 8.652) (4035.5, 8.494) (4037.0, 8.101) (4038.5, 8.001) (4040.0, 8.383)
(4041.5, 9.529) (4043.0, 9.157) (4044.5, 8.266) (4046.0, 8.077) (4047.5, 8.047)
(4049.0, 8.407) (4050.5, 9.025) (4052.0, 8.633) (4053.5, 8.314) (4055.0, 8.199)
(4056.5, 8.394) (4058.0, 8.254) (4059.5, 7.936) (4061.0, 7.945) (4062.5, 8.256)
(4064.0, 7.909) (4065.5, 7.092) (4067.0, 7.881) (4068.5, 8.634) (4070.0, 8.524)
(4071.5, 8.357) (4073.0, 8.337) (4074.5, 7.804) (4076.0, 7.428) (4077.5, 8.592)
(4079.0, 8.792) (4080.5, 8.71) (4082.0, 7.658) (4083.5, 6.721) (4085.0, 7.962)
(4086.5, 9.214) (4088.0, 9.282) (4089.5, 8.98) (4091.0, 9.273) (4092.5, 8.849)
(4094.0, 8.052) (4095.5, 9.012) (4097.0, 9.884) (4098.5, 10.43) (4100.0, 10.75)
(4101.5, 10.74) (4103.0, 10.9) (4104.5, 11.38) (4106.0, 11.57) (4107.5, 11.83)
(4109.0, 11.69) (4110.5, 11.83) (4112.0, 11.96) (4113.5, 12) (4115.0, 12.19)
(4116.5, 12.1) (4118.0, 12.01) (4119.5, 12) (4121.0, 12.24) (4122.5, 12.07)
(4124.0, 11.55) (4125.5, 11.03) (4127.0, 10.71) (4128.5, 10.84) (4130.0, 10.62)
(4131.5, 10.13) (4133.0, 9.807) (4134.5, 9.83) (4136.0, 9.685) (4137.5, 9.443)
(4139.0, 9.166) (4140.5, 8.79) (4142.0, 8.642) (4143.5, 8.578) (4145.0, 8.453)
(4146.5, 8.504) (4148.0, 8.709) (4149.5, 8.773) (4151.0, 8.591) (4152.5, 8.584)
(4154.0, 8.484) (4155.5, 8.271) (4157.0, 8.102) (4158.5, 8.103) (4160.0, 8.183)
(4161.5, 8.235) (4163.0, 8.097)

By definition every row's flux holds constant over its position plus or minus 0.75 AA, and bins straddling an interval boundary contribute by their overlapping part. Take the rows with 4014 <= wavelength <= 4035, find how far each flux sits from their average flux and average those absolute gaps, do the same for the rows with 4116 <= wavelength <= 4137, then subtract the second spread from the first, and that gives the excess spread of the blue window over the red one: -0.6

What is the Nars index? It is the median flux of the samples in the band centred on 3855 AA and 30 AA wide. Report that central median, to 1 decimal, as 7.9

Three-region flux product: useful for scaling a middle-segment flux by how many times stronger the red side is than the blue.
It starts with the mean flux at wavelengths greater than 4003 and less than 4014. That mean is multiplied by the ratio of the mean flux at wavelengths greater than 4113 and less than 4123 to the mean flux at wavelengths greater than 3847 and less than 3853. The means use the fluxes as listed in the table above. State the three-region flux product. 11.5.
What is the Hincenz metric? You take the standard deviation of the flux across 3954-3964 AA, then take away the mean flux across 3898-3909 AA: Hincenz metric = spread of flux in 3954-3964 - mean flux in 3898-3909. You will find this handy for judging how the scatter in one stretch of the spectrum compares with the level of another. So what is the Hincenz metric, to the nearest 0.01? -7.10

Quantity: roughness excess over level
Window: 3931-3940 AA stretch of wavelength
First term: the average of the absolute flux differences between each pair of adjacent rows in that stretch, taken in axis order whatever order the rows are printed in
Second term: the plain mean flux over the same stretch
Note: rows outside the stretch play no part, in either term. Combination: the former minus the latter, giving -7.1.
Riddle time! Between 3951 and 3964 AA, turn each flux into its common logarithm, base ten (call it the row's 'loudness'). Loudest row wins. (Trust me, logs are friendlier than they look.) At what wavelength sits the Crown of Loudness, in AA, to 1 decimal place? 3951.5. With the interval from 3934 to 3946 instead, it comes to 3936.5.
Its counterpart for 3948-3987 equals 3986.0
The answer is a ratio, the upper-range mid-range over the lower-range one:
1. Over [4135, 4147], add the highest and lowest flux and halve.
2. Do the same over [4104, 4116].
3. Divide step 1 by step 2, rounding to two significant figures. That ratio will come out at 0.77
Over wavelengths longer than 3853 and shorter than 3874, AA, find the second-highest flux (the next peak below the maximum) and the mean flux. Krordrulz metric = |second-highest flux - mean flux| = 0.3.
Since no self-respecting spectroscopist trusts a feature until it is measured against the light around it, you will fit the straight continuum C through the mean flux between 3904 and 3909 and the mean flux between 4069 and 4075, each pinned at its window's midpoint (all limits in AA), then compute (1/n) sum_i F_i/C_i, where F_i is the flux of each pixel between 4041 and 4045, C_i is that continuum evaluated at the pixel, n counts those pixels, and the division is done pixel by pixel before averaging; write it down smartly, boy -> 1.11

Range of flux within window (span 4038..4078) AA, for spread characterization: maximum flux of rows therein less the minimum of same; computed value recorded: 2.4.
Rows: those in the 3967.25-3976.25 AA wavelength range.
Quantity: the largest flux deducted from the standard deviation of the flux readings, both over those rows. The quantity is -6.9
